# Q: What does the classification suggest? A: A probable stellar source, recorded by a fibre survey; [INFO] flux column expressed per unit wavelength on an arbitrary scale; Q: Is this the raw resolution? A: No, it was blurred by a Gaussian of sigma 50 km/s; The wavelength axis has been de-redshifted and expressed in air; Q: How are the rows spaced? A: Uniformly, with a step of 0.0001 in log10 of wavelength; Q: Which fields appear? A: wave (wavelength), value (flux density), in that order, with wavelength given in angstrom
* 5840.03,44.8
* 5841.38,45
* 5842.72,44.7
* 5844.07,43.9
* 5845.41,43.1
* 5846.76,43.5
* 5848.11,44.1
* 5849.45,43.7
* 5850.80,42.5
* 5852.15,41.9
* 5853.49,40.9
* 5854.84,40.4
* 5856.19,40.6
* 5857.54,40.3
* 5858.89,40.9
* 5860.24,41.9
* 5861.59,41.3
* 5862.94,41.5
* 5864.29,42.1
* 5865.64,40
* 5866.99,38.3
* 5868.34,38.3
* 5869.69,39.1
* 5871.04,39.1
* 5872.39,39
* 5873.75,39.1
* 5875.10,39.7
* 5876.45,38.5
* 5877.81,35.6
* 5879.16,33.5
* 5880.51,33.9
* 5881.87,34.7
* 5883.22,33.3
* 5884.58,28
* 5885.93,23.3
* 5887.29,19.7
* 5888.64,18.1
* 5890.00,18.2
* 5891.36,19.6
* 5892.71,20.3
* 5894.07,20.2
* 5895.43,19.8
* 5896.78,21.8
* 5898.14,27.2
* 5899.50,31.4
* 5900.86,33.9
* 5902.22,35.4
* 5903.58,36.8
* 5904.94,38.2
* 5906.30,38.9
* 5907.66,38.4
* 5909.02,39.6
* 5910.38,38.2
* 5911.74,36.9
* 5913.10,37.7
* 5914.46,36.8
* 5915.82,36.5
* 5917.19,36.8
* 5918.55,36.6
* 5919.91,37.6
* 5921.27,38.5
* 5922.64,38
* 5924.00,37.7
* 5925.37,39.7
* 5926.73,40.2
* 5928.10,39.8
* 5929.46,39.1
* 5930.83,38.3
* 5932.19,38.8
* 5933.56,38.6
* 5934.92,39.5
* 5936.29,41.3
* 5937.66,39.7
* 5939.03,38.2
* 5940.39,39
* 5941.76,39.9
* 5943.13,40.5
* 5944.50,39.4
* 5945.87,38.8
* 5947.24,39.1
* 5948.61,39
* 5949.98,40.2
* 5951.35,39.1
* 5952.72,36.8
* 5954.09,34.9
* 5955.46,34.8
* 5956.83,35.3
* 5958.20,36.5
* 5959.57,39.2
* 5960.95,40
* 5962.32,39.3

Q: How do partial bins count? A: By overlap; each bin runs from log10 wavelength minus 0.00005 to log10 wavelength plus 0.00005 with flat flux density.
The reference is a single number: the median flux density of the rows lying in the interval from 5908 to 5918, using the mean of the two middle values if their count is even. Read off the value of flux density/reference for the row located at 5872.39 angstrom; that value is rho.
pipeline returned 1.06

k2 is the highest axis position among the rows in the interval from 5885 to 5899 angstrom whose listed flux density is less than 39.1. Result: 5898.14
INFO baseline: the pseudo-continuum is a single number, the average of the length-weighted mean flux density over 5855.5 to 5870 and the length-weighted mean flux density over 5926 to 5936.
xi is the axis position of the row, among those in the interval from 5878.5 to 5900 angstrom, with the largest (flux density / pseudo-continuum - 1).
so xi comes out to 5881.87 angstrom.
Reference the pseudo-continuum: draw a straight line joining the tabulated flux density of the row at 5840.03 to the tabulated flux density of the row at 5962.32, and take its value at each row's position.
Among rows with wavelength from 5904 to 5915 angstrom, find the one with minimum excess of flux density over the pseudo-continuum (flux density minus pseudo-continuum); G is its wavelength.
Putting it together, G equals 5911.74 angstrom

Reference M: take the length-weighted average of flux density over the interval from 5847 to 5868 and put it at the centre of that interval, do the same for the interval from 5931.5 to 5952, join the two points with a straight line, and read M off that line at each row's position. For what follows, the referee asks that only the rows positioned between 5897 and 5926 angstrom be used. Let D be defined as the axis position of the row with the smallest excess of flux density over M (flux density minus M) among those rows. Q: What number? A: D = 5898.14 angstrom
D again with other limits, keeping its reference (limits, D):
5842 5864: 5857.54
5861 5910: 5888.64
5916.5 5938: 5918.55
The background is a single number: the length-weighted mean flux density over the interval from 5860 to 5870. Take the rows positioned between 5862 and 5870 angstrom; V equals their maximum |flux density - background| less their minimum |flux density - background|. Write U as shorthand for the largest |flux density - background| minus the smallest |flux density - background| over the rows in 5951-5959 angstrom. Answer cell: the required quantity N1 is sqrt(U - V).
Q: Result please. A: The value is 1.6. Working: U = 4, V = 1.7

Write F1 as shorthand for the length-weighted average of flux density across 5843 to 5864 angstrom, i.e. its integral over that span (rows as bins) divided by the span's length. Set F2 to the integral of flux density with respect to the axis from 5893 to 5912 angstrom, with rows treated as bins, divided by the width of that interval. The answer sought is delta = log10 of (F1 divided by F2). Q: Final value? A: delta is 0.12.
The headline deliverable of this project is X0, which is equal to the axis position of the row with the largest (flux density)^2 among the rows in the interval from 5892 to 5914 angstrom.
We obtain 5909.02 angstrom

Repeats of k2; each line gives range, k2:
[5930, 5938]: 5933.56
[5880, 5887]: 5885.93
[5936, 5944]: 5940.39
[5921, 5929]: 5924.00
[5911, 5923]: 5922.64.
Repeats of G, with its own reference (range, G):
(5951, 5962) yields 5955.46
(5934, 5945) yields 5939.03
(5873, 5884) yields 5883.22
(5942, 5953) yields 5952.72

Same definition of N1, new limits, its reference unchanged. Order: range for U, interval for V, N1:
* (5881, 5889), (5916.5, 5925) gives 3.8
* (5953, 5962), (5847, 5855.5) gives 1.2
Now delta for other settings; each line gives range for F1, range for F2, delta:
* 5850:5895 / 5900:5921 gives -0.03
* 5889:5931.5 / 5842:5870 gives -0.09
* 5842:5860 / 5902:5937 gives 0.04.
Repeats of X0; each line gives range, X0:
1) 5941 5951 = 5943.13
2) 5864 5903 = 5864.29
